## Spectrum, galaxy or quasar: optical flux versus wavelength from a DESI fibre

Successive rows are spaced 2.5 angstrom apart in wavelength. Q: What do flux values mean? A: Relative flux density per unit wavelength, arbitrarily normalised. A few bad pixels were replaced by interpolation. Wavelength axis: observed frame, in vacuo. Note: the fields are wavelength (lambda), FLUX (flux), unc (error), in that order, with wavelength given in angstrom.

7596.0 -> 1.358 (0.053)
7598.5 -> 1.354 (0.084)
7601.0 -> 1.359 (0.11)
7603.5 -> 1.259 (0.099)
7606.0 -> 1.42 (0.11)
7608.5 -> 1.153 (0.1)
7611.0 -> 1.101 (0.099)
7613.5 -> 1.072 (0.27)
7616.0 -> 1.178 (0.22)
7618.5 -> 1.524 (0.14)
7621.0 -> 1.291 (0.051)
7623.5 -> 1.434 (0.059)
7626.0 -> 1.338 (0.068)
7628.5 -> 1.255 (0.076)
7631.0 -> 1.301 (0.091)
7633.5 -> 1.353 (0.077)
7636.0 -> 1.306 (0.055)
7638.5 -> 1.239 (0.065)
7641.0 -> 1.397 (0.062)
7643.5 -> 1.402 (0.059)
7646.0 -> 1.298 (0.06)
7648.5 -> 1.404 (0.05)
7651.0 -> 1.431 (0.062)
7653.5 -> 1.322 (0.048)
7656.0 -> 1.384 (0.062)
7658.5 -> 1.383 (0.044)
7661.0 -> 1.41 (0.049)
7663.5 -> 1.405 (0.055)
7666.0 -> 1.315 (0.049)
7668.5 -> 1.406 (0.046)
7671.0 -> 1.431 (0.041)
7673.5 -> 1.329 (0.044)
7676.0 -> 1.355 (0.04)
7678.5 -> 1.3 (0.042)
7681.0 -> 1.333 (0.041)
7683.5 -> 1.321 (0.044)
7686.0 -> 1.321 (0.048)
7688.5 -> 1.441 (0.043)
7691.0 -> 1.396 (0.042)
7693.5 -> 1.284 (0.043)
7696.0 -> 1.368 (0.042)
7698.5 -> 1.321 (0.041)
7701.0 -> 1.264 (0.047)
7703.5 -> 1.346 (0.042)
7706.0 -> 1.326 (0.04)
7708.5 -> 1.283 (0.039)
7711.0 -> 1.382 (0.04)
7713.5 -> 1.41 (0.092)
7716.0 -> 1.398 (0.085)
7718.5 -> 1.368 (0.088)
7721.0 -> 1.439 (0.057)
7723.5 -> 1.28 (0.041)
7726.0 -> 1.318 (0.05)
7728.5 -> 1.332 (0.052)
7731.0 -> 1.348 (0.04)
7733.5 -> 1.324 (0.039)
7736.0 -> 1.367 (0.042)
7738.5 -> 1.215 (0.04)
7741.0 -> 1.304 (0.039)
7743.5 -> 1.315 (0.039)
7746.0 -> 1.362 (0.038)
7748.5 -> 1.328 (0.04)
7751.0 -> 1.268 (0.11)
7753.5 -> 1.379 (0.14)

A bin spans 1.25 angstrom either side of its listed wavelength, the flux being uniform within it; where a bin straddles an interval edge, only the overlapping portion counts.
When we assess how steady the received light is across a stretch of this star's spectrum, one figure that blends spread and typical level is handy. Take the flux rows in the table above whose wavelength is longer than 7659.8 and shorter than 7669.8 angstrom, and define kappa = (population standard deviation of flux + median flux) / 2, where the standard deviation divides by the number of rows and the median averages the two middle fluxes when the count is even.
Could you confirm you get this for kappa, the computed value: 0.72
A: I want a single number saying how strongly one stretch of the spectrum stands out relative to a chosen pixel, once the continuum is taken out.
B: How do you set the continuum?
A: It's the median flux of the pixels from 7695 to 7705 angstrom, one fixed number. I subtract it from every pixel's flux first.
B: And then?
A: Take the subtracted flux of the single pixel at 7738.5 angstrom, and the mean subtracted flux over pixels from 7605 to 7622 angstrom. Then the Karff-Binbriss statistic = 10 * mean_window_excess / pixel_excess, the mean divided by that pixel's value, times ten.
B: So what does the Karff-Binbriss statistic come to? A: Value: 7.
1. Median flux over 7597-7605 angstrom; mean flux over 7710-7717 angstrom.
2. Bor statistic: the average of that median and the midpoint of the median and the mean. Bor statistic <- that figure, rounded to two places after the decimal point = 1.36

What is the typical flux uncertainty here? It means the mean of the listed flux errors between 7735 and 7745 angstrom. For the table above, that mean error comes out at 0.040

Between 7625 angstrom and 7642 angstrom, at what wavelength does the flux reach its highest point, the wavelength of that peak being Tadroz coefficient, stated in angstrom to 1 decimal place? 7641.0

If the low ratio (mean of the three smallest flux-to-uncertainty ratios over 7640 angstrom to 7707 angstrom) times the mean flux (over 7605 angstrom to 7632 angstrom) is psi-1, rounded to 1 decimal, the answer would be 28.3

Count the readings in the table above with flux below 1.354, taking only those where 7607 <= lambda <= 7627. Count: 6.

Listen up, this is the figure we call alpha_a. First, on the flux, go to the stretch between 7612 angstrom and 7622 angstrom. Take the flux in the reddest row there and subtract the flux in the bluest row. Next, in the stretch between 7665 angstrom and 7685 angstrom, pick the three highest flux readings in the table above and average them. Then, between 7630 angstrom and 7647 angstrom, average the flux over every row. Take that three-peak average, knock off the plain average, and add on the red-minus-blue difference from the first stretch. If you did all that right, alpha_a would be 0.29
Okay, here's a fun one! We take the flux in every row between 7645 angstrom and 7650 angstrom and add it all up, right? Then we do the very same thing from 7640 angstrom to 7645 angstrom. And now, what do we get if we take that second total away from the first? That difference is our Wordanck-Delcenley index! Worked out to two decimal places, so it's -0.10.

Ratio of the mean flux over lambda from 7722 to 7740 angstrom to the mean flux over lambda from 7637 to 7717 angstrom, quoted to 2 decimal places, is 0.97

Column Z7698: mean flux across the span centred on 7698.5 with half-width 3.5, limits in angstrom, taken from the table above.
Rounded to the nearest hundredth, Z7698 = 1.32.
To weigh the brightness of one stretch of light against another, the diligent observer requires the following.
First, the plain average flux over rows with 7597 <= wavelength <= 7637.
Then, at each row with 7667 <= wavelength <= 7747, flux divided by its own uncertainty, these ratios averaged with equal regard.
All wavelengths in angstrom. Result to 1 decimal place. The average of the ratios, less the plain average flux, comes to 28.7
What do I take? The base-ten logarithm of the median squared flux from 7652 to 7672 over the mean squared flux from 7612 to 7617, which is 0.19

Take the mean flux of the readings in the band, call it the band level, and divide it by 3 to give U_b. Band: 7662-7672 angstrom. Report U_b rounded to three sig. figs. 0.463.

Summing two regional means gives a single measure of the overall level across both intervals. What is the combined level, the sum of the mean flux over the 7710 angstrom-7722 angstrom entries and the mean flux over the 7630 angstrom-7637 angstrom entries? 2.72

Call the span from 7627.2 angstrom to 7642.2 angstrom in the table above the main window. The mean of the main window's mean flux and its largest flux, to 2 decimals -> 1.35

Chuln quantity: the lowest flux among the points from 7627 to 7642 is 1.239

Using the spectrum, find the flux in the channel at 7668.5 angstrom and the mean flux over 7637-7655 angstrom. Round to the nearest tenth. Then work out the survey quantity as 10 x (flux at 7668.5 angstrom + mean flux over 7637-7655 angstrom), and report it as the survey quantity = 27.6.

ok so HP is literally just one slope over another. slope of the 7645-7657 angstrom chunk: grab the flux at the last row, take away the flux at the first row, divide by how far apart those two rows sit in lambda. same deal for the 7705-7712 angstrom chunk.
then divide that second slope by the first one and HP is 1.3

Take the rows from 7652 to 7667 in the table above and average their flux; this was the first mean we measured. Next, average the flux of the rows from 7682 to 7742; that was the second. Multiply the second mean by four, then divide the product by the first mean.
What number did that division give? 3.91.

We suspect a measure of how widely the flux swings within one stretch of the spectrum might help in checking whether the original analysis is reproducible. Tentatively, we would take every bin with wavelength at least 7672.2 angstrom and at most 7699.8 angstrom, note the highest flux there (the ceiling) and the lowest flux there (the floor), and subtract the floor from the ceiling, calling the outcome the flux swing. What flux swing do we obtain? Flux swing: 0.16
